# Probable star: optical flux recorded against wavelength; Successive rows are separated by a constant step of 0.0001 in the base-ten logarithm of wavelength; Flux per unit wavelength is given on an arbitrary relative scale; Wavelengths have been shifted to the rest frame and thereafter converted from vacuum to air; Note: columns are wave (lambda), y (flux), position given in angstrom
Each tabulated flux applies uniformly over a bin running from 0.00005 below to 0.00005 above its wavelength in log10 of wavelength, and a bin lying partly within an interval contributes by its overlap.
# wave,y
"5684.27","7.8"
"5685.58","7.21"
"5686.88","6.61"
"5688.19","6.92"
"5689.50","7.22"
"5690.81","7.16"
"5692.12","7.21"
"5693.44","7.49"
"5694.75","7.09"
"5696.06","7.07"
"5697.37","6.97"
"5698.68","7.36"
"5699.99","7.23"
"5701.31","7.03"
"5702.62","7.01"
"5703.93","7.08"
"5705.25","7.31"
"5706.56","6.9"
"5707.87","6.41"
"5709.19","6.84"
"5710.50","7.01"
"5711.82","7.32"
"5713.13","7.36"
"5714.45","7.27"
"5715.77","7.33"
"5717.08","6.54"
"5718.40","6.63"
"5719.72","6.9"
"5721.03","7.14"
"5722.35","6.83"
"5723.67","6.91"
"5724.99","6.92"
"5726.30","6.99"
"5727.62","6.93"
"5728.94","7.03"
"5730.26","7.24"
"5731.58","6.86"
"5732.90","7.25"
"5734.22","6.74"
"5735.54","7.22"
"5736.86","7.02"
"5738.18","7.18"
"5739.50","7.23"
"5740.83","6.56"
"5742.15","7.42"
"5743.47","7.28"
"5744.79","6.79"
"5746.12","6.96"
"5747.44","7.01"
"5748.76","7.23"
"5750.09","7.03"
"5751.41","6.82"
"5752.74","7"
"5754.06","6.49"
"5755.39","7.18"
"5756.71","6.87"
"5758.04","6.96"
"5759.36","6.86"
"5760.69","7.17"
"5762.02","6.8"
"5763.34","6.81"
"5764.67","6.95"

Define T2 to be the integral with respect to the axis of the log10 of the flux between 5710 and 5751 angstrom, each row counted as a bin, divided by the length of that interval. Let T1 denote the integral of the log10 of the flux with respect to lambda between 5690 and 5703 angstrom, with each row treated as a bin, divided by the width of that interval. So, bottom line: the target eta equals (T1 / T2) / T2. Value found 1.19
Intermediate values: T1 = 0.855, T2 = 0.847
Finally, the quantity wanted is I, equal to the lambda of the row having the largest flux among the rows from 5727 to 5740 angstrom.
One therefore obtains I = 5732.90 angstrom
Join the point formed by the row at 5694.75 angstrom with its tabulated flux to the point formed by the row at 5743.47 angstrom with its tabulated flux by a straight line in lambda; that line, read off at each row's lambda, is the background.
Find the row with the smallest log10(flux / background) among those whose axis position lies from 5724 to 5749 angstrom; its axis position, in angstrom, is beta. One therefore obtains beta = 5740.83 angstrom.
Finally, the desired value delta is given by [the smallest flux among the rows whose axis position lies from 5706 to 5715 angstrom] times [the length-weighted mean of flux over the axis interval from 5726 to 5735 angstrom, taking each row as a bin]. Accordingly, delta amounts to 45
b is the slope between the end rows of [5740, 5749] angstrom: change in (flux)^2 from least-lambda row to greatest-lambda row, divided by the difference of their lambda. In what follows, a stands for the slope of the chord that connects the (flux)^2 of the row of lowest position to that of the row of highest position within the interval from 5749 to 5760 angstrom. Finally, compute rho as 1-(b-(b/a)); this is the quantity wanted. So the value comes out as -4.7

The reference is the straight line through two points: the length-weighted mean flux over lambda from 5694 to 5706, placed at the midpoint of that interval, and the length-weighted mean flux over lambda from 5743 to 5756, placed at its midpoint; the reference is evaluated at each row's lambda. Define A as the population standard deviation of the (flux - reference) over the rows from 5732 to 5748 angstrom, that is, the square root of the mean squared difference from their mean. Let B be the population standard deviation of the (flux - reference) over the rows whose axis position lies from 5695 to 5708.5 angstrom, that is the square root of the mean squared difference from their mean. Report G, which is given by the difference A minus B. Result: 0.00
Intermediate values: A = 0.24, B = 0.246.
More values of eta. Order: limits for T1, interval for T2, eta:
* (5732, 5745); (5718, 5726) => 1.21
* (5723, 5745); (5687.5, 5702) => 1.16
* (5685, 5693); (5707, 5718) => 1.19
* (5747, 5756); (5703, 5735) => 1.18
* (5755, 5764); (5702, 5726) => 1.18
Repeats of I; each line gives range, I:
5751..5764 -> 5755.39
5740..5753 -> 5742.15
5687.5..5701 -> 5693.44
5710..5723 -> 5713.13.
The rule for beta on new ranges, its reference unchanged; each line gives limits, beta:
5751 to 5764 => 5754.06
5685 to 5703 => 5686.88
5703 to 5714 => 5707.87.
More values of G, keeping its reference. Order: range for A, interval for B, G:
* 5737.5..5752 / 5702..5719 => -0.07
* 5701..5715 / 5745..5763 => 0.08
